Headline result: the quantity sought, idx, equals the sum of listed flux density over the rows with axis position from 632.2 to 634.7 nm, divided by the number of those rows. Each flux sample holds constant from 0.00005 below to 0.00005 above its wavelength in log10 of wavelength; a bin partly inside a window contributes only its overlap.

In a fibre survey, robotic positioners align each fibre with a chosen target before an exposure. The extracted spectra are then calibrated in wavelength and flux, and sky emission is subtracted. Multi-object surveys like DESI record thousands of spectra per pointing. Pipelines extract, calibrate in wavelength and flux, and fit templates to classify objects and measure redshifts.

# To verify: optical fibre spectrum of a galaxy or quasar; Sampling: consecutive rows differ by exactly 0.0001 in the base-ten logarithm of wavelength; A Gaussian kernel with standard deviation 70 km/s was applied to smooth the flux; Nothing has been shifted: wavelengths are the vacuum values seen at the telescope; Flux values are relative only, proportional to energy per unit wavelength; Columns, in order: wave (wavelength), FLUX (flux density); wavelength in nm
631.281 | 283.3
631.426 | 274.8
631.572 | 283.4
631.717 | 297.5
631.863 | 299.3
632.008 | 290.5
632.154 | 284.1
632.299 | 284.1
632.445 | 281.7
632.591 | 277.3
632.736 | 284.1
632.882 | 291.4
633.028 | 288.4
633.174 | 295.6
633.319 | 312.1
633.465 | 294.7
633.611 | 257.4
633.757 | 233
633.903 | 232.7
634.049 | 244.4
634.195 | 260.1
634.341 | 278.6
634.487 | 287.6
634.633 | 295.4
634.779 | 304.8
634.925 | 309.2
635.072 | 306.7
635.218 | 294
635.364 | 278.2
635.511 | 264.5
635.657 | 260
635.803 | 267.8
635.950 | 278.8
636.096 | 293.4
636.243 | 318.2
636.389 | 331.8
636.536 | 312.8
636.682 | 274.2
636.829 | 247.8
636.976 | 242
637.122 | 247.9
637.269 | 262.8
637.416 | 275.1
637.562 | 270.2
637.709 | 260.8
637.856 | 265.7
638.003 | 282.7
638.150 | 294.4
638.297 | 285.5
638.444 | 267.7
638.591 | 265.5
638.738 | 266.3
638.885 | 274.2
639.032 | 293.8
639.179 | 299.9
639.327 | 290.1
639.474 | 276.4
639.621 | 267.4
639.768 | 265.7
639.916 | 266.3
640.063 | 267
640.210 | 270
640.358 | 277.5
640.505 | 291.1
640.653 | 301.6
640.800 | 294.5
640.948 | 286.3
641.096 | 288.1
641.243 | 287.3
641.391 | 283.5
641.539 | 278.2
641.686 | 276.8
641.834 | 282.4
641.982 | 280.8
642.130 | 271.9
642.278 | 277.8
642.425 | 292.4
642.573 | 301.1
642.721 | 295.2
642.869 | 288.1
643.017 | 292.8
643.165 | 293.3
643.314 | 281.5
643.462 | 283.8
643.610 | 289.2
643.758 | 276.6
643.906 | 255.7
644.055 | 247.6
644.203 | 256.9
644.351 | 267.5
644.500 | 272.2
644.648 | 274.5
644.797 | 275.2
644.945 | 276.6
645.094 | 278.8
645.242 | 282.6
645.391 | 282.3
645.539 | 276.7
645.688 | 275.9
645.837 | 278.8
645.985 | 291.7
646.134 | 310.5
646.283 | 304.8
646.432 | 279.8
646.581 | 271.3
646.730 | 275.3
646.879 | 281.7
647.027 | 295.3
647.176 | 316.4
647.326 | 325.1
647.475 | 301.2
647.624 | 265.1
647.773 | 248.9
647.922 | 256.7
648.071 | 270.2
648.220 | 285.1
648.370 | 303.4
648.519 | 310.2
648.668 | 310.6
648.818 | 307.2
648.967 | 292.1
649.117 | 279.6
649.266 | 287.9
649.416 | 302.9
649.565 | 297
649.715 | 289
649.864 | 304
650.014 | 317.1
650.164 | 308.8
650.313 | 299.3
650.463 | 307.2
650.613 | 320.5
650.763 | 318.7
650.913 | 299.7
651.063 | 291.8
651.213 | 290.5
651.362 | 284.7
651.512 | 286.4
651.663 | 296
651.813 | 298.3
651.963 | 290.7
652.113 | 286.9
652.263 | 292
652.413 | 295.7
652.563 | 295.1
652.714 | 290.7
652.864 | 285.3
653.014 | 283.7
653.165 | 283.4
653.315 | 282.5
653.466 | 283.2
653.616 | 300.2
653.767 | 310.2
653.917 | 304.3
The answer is 276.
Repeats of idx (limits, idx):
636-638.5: 278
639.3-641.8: 280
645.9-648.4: 287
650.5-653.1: 295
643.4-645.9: 274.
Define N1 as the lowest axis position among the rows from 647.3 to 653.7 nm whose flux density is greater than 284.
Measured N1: 647.326 nm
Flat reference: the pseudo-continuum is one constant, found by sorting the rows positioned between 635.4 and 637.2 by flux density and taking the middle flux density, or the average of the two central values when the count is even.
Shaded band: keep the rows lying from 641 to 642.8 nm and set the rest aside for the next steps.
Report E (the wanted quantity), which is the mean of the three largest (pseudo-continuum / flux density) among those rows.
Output 0.98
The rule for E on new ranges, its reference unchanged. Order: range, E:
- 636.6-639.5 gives 1.10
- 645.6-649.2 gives 1.06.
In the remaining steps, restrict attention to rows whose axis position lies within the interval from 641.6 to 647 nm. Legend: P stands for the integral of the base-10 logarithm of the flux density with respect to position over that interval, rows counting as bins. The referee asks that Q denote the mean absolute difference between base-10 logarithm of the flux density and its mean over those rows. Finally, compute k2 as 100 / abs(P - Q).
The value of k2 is 8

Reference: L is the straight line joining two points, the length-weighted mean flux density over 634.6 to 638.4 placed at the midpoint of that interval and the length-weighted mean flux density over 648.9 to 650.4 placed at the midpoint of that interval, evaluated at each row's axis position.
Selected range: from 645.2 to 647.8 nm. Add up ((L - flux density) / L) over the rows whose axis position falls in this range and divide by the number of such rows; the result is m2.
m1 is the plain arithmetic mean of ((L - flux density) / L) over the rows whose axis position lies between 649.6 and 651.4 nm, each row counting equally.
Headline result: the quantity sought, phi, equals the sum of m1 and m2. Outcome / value 0.012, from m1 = -0.012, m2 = 0.024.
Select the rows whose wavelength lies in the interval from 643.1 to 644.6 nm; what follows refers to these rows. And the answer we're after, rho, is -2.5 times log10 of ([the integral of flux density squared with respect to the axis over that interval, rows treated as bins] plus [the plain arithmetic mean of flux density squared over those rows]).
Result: -13.2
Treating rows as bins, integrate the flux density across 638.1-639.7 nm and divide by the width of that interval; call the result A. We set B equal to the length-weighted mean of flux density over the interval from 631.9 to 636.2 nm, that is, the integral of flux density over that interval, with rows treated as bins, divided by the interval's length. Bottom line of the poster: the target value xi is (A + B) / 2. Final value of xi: 280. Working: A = 280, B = 281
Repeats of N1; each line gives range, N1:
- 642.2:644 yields 642.425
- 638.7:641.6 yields 639.032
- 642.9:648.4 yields 643.017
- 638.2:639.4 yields 638.297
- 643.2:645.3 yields 643.610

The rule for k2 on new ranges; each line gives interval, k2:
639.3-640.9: 26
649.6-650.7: 37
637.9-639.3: 29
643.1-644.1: 41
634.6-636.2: 26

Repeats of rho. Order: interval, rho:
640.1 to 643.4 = -13.9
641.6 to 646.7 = -14.2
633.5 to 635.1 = -13.2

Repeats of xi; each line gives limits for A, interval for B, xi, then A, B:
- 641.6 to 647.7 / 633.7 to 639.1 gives 280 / 283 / 277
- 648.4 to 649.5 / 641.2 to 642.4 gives 290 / 299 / 280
